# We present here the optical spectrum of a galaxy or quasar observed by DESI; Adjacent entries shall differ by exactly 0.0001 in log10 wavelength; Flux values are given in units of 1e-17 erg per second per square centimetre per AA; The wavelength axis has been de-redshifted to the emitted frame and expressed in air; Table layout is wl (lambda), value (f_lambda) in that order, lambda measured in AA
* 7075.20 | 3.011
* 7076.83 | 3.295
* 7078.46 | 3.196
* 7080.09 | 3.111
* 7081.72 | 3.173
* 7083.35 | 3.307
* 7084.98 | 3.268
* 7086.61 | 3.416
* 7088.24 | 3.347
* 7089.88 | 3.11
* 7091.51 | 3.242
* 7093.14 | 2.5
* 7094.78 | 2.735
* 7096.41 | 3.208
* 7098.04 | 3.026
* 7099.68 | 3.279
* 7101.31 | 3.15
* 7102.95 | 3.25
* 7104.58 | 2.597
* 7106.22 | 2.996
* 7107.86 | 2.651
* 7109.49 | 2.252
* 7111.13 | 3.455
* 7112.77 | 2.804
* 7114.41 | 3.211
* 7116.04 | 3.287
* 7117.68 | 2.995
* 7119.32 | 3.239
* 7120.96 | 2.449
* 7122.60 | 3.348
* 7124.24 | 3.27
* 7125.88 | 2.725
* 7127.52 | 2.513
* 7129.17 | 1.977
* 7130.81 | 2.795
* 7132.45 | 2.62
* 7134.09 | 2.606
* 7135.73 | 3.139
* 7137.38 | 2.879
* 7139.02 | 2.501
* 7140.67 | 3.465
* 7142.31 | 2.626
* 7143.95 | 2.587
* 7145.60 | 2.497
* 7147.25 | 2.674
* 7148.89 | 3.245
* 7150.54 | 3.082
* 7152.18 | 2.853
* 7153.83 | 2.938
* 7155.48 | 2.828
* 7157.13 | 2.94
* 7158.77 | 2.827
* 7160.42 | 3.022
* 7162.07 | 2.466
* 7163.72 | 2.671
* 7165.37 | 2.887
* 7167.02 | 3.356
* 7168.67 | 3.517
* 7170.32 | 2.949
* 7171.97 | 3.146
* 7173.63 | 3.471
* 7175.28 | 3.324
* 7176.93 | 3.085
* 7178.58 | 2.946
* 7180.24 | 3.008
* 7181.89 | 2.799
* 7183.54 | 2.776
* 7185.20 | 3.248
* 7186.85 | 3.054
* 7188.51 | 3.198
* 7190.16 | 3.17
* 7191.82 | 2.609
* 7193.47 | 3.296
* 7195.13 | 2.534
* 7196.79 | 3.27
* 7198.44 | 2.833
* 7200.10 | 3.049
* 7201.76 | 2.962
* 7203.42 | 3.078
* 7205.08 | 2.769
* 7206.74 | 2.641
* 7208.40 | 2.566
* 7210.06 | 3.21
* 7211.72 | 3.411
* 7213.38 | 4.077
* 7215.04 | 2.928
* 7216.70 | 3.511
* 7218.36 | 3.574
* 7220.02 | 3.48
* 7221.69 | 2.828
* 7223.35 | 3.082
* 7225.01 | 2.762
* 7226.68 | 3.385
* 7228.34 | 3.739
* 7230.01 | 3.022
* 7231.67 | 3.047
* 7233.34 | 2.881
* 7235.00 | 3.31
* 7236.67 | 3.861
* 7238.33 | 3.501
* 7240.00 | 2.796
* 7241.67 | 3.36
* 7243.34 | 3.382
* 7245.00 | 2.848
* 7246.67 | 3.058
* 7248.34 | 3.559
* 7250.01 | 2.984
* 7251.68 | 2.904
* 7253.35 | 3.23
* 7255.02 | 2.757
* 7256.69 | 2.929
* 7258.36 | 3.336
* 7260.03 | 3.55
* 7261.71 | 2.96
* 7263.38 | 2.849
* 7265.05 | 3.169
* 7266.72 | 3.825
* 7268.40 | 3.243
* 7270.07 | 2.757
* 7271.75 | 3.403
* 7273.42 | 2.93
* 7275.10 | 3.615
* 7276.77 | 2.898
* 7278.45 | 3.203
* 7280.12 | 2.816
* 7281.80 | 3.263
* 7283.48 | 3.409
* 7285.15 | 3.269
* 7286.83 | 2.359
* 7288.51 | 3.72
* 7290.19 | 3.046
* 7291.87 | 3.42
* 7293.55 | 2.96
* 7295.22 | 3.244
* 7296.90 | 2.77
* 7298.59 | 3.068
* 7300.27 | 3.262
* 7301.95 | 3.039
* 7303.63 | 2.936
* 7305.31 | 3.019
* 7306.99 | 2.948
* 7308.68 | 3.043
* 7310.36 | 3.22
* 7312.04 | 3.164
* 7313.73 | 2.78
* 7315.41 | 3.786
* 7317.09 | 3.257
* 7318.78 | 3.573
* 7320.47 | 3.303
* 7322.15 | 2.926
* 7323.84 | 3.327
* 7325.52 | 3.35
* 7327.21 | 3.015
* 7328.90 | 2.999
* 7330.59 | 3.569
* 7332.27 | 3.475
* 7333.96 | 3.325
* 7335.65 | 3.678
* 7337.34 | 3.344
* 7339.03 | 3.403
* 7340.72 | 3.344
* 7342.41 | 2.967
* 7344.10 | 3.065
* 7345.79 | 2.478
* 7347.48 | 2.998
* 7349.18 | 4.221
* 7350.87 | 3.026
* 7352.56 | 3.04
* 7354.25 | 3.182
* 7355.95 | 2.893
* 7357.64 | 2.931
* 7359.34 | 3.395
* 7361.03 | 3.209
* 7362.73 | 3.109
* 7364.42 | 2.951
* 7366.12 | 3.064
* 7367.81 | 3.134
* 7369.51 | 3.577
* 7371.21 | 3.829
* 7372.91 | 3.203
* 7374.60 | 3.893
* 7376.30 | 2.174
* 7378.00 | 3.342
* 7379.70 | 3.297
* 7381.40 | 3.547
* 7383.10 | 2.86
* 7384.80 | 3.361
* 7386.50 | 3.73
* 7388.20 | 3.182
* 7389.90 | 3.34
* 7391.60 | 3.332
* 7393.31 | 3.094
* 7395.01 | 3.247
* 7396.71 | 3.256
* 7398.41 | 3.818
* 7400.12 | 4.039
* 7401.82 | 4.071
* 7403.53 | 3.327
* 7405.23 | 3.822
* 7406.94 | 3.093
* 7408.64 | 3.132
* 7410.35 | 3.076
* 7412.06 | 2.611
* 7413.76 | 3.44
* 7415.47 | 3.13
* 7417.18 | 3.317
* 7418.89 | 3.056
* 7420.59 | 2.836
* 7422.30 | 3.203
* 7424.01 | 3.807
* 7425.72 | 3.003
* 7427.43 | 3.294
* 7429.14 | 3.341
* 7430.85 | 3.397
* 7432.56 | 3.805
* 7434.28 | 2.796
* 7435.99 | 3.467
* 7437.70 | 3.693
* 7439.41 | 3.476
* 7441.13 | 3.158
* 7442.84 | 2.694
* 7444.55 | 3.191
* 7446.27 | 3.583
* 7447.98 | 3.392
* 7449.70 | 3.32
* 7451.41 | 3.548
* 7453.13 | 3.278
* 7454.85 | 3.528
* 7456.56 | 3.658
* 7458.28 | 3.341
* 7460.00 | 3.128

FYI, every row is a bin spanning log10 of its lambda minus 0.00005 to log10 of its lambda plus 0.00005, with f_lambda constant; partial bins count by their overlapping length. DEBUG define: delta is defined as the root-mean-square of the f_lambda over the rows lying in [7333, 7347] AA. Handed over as 3.22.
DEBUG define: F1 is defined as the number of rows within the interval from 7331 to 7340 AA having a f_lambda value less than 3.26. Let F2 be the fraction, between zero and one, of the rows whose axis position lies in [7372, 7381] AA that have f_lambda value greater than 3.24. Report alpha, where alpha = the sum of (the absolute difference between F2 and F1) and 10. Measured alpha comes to 10.6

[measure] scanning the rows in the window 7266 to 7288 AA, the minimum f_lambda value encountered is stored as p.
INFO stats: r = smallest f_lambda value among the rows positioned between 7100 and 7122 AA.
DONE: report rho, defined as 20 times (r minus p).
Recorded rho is -2.1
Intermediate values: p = 2.359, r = 2.252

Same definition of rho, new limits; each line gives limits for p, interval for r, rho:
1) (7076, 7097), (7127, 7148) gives -10.5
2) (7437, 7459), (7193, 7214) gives -3.2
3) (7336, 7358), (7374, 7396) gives -6.1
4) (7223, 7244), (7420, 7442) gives 0.7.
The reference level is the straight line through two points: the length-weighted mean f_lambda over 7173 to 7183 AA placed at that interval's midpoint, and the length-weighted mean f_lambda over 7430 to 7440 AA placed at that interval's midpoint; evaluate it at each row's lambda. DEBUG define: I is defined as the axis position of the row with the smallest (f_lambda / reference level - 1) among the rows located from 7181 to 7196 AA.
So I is 7195.13 AA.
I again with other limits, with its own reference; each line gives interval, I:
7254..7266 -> 7255.02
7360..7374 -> 7364.42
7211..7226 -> 7225.01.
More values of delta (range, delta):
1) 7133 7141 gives 2.94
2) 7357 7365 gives 3.12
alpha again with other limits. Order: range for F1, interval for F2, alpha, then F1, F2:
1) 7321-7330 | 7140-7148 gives 12.8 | 3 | 0.2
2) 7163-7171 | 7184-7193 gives 12.8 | 3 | 0.2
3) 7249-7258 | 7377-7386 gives 14.2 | 5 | 0.8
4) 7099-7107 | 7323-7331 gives 13.4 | 4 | 0.6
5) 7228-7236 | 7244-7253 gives 12.8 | 3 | 0.2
